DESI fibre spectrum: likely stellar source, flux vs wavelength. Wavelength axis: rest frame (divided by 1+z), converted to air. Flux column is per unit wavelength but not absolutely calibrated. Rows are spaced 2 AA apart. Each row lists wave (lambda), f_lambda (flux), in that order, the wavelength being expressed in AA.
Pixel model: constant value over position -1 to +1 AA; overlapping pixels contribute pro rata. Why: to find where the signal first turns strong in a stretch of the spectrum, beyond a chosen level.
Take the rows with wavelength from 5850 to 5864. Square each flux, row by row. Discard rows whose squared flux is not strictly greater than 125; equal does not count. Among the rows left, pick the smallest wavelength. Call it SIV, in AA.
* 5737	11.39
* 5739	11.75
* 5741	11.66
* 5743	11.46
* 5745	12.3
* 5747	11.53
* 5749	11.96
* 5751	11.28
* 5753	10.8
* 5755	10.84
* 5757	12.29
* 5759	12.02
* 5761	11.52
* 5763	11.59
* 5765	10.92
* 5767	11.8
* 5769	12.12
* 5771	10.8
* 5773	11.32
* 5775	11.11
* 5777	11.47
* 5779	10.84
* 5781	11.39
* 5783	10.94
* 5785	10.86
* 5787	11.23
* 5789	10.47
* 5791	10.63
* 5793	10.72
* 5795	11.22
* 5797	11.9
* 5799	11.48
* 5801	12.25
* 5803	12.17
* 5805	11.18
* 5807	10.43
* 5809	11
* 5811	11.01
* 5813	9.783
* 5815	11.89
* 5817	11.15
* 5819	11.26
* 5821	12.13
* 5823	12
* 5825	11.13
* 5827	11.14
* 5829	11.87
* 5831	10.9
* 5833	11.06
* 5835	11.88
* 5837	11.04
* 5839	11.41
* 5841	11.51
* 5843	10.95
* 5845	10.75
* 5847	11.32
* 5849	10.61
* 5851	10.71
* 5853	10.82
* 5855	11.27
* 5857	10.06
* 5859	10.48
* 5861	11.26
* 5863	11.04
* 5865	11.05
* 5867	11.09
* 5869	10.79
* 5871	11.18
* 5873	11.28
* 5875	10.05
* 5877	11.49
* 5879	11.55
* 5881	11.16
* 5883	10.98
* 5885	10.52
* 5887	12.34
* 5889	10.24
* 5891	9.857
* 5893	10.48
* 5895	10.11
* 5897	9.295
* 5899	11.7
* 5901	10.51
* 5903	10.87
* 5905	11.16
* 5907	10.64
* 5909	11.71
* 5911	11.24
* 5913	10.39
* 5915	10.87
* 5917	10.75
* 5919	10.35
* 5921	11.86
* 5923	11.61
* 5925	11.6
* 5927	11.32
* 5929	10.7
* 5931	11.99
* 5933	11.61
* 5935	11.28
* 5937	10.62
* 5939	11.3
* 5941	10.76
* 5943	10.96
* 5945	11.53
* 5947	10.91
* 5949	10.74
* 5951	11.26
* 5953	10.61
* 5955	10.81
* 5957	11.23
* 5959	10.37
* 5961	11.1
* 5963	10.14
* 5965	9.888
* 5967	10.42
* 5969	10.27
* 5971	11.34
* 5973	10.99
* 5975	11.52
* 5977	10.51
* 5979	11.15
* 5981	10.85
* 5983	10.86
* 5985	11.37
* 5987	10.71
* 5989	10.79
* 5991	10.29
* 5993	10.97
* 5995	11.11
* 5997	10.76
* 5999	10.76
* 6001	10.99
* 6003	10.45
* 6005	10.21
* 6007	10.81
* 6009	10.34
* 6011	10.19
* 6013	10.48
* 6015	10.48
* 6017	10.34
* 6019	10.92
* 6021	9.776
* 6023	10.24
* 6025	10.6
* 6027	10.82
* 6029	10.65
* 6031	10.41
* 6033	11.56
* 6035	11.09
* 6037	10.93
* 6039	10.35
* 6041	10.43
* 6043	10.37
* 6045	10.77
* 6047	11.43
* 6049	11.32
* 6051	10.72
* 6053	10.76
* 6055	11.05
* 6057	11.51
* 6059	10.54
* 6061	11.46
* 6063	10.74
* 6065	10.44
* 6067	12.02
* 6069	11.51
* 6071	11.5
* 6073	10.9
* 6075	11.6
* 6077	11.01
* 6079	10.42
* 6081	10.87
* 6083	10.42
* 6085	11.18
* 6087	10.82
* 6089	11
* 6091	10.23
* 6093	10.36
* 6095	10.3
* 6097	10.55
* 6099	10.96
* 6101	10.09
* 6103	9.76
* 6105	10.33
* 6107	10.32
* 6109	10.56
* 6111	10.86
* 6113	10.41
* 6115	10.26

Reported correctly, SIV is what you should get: 5855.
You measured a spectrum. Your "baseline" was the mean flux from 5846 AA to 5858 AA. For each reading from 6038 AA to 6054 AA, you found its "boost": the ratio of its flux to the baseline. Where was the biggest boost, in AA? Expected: 6047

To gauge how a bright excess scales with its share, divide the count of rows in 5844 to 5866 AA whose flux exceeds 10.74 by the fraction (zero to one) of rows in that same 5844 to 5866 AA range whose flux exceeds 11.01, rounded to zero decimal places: 15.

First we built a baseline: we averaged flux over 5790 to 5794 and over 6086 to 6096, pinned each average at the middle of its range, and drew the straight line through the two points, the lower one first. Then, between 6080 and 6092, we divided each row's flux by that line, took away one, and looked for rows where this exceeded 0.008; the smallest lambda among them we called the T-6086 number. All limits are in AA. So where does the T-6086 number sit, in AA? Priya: 6081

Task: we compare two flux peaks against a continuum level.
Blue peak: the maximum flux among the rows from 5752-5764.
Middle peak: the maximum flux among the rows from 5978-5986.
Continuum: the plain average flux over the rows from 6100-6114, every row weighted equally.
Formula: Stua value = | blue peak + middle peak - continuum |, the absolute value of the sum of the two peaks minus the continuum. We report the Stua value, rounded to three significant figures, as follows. 13.3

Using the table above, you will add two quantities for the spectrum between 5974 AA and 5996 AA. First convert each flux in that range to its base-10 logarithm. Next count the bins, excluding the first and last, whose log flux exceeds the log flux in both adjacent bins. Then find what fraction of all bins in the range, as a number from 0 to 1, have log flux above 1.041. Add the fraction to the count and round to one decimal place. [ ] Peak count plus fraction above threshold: 3.4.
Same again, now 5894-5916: 3.4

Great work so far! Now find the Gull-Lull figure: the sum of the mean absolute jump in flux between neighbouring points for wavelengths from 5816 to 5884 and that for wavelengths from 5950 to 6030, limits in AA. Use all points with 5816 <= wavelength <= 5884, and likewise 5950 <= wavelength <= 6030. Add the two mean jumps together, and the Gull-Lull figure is 0.91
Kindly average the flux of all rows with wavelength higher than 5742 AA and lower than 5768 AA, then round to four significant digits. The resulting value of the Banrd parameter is 11.56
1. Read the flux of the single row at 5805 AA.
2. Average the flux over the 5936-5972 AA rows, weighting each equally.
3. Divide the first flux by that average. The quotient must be 1.04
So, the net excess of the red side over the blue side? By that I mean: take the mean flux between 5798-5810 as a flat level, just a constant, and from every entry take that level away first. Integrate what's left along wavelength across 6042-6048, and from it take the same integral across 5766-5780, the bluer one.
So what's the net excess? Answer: -2.4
